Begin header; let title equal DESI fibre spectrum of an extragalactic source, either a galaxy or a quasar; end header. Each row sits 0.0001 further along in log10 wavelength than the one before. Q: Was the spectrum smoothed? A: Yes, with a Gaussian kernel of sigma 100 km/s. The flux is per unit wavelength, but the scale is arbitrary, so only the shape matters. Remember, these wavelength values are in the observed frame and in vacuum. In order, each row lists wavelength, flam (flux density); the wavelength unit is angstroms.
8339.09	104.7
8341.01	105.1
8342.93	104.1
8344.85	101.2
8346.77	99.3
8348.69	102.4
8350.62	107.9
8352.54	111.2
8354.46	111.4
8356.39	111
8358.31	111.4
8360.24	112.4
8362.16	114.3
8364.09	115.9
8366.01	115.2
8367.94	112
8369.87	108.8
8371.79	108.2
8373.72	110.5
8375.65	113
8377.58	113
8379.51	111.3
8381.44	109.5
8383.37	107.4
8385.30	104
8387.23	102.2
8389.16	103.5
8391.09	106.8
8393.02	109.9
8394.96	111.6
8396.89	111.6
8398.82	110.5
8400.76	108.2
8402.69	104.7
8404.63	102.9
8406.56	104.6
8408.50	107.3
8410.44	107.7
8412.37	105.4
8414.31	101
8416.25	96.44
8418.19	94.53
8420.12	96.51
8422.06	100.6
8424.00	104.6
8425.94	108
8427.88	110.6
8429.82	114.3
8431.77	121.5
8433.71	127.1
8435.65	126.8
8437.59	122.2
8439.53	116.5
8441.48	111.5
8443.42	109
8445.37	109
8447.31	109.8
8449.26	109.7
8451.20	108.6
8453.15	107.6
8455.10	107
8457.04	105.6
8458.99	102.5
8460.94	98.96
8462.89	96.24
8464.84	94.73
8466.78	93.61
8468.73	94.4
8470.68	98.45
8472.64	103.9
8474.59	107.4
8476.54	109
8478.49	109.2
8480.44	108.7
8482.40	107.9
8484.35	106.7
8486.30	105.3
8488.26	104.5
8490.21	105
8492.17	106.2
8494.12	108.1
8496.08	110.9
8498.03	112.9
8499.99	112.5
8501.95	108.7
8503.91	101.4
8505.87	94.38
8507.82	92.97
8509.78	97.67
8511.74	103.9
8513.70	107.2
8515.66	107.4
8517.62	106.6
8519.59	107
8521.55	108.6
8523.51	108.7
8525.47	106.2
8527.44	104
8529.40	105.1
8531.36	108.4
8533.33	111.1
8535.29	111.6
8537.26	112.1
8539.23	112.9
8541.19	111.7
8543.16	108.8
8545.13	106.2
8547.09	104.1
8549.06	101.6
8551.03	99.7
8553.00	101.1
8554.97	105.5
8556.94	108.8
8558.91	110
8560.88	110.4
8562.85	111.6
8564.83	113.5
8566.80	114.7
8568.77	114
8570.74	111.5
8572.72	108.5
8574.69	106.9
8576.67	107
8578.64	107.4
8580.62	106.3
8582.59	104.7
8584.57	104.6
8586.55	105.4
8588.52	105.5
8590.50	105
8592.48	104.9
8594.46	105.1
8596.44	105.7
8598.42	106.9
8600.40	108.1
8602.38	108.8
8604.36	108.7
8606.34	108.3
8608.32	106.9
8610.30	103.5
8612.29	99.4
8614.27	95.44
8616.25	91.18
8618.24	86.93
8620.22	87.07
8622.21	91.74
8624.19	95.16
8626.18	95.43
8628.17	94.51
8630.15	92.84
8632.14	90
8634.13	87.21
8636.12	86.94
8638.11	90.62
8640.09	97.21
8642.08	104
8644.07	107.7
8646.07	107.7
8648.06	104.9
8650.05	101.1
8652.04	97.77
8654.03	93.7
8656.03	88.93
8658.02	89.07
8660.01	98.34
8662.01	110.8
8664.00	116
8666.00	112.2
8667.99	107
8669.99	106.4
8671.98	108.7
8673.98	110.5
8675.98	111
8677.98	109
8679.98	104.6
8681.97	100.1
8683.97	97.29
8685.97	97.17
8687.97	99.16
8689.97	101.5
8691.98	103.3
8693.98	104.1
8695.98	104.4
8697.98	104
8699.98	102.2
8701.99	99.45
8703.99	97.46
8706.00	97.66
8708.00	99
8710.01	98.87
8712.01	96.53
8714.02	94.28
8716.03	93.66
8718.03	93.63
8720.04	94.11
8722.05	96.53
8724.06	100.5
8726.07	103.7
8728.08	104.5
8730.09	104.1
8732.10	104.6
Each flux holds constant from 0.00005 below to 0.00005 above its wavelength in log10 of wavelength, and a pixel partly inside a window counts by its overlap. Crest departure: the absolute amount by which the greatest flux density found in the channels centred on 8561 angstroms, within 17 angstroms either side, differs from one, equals 114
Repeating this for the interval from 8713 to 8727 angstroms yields 103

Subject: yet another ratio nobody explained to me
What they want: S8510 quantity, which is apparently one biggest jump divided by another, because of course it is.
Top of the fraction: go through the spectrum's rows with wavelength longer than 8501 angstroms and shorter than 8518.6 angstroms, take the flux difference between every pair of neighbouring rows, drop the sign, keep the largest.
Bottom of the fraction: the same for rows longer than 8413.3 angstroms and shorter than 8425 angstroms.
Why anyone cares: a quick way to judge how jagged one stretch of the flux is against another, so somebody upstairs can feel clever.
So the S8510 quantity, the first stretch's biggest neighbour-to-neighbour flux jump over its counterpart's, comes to 1.6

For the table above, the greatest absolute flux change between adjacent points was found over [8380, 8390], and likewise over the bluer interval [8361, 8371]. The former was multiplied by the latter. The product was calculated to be 10.9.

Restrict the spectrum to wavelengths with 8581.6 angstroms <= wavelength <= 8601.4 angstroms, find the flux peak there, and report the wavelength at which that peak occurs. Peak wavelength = 8600.40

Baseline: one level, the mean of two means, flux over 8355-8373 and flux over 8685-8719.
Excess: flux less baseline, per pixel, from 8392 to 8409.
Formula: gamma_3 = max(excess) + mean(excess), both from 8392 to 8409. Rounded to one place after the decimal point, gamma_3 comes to 8.2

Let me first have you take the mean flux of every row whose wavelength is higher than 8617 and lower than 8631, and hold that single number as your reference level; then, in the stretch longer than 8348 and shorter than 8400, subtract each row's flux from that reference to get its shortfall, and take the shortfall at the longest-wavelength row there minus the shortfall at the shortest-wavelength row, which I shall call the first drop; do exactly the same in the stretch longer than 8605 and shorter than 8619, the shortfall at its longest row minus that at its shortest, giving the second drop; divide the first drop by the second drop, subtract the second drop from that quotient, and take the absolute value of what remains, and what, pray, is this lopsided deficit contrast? 22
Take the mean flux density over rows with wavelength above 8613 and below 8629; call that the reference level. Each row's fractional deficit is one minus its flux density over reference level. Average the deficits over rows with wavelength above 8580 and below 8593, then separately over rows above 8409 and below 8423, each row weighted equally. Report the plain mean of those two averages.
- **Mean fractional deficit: -0.11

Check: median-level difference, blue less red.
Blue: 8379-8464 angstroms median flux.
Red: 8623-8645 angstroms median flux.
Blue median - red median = 13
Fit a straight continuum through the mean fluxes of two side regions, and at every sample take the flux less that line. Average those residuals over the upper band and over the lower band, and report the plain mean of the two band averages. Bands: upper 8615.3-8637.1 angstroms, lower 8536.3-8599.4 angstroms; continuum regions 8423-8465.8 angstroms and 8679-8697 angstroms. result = -5.4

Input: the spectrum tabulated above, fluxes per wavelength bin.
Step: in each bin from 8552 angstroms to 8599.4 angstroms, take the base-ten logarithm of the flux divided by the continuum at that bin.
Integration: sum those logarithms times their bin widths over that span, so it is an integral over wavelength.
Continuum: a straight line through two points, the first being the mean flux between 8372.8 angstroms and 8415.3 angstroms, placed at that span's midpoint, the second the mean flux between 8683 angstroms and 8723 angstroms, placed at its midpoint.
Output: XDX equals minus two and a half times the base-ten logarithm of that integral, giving 0.0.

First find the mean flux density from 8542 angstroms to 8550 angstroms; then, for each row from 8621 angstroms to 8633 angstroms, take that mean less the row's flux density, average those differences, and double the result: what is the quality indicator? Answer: 24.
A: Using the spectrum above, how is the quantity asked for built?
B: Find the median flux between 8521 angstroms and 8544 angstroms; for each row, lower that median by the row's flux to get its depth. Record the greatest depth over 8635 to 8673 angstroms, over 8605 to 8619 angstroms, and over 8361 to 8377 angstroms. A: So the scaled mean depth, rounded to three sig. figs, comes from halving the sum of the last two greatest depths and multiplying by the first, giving 244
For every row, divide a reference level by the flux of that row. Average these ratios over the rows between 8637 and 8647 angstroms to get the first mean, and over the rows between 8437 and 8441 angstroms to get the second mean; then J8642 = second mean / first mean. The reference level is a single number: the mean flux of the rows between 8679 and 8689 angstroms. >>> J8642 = 0.85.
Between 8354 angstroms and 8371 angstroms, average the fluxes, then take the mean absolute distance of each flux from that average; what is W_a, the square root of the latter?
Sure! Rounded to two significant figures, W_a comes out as 1.3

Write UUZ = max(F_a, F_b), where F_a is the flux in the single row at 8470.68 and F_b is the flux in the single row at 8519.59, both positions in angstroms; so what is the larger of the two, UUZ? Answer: 107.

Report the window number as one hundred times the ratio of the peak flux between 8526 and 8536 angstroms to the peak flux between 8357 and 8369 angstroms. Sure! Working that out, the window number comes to 96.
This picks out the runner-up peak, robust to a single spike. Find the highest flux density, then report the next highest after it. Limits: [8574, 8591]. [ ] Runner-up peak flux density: 107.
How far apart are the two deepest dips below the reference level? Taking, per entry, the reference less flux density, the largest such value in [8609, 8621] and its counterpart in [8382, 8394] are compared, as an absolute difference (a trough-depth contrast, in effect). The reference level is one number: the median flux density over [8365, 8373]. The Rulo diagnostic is 15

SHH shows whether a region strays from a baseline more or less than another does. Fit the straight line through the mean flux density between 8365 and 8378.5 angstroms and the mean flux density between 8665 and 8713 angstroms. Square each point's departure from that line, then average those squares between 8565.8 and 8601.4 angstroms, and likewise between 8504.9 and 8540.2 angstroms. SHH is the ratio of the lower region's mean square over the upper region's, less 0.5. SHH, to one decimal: 3.0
